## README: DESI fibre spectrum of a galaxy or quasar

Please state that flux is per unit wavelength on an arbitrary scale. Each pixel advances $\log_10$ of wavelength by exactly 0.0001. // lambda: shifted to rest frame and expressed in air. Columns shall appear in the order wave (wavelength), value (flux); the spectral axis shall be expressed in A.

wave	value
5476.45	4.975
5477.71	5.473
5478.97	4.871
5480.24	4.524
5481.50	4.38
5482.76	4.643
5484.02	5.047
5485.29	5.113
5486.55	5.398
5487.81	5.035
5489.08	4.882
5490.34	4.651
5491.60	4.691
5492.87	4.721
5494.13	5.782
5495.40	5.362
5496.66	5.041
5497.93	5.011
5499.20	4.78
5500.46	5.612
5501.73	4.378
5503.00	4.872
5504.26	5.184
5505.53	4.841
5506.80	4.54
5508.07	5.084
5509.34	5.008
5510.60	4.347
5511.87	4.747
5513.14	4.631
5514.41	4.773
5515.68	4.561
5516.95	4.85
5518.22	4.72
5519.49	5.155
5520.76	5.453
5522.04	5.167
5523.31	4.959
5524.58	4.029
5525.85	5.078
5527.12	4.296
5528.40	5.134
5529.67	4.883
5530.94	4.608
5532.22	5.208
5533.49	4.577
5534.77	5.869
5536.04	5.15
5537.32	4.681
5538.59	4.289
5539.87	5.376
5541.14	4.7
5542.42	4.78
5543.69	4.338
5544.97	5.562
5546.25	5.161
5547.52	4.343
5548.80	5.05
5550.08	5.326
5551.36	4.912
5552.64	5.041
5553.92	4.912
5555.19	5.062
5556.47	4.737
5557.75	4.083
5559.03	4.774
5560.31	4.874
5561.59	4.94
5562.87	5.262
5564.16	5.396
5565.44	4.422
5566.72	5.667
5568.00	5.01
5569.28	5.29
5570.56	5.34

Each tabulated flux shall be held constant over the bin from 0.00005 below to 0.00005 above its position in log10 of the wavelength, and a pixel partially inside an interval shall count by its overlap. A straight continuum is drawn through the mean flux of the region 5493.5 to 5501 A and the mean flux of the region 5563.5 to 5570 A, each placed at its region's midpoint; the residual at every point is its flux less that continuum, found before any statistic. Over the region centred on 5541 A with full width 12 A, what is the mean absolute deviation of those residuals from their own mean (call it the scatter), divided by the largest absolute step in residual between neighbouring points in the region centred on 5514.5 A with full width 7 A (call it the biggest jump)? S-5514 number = 1.3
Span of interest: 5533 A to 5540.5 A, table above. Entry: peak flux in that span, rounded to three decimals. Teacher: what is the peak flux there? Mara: 5.869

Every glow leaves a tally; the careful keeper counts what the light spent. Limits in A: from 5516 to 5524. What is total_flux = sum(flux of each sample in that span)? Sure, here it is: 30.3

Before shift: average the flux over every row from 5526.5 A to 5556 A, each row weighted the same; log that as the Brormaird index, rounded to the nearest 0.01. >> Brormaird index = 4.92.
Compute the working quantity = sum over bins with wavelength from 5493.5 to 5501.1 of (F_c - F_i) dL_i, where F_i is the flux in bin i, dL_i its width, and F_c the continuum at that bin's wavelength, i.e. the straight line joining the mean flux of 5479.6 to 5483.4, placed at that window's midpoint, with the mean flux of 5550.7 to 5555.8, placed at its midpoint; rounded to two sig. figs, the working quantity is -4.9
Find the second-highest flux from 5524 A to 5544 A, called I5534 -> 5.376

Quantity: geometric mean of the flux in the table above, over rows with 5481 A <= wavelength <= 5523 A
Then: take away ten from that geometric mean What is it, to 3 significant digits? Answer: -5.09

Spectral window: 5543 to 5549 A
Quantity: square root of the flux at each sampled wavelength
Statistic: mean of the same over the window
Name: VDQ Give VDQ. 2.21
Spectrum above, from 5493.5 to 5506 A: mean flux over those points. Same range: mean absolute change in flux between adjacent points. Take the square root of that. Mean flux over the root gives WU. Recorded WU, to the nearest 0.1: 7.4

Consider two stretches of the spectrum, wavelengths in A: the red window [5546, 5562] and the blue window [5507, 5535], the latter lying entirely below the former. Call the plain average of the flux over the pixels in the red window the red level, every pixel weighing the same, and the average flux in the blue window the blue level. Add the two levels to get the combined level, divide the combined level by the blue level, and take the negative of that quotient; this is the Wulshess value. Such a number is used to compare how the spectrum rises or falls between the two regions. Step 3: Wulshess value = -2.00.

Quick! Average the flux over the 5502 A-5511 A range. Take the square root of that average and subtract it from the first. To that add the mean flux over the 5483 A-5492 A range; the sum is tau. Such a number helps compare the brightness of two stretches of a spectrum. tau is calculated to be 7.61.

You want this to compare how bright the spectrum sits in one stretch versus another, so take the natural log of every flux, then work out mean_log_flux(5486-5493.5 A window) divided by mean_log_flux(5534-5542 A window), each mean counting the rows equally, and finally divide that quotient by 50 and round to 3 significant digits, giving 0.0198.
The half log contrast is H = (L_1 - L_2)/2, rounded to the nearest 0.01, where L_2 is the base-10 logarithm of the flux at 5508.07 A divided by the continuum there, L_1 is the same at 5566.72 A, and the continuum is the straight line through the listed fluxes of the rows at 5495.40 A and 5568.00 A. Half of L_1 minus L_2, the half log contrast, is 0.04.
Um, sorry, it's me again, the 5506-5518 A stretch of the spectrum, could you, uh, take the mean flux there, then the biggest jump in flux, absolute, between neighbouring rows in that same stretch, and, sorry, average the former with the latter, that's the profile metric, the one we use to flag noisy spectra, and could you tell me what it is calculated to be 2.69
